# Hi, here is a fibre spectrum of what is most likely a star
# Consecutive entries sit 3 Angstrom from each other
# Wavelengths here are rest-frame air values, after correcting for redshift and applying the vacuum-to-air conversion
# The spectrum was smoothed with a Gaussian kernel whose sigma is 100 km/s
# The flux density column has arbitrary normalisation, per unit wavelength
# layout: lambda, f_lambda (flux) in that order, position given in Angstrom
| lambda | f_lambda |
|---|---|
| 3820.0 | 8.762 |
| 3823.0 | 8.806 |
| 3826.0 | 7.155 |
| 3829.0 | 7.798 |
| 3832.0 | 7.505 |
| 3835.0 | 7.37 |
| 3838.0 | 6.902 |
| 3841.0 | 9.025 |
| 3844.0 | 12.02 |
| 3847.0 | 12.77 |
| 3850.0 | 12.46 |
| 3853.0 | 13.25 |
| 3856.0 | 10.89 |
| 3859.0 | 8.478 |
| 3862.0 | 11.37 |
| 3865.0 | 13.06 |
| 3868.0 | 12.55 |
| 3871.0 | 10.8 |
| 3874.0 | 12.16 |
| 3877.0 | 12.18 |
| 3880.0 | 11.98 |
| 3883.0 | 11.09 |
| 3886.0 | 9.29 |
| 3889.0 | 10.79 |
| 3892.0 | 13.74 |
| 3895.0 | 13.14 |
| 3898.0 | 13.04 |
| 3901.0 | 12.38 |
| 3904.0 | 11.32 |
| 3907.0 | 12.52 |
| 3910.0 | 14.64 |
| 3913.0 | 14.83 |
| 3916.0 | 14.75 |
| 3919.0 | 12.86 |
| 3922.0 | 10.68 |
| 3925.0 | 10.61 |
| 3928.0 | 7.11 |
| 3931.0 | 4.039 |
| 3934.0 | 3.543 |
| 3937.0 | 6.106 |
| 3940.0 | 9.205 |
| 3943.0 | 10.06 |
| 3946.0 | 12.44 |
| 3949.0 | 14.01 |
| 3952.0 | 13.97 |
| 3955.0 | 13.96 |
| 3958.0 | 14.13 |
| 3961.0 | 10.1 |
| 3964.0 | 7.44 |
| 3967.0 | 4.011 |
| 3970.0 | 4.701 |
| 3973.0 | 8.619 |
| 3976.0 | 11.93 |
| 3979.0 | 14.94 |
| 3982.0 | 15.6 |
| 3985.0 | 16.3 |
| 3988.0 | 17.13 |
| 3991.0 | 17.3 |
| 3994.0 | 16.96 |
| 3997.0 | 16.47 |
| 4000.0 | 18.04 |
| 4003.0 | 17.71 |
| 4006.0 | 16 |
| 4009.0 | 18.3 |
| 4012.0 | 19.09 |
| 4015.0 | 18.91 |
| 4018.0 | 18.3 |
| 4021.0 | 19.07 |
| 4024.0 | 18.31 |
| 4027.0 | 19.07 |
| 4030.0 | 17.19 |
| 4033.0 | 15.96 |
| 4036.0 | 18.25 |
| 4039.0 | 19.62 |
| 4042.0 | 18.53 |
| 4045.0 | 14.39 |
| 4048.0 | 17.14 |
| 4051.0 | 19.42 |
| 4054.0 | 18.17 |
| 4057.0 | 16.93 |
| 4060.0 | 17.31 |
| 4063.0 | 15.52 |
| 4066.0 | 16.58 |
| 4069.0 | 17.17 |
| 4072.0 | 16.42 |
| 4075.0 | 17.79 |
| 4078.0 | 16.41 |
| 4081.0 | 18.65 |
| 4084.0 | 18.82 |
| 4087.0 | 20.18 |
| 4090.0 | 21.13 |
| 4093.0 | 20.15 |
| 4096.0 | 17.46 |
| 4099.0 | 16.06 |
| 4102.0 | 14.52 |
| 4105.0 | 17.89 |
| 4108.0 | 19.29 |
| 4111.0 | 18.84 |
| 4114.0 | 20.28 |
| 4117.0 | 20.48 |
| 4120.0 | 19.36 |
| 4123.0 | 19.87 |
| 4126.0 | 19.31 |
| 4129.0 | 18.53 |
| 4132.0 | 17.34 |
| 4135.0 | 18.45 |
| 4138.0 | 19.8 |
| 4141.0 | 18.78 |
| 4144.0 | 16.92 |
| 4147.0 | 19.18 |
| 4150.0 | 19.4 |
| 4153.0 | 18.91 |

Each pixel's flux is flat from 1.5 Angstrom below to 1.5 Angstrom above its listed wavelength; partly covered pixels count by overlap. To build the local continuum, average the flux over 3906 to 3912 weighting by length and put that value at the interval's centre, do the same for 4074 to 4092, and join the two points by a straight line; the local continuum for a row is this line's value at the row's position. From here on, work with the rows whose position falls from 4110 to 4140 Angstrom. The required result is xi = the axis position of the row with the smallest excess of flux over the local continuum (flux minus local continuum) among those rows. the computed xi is 4132.0 Angstrom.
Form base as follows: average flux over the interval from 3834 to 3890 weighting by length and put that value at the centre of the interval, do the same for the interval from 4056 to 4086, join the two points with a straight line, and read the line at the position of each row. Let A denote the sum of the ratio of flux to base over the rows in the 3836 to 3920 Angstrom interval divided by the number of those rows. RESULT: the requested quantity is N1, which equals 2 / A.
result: 1.93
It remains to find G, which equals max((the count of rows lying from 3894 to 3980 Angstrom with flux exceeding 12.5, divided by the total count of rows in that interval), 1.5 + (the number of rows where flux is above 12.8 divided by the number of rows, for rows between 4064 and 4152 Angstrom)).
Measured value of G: 2.50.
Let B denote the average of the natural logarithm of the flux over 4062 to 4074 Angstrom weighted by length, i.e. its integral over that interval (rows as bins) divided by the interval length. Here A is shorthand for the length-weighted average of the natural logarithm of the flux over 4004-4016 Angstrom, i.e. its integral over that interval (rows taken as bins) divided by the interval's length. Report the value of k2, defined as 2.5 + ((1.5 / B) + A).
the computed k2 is 5.9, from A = 2.89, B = 2.80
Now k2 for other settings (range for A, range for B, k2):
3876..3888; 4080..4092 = 5.4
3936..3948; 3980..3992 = 5.3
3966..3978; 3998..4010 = 5.0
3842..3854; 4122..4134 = 5.5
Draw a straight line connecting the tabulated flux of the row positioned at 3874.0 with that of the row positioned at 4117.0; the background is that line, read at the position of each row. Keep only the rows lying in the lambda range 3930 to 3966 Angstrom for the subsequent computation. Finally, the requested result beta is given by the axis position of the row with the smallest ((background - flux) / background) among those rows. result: 3949.0 Angstrom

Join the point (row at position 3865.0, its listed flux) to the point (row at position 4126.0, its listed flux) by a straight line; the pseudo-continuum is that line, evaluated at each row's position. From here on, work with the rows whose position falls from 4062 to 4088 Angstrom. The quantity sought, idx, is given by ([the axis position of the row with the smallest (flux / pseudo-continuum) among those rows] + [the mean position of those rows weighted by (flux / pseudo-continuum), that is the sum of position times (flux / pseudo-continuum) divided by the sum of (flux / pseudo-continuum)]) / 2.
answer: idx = 4069.2 Angstrom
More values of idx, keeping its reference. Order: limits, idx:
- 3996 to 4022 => 4007.6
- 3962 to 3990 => 3973.0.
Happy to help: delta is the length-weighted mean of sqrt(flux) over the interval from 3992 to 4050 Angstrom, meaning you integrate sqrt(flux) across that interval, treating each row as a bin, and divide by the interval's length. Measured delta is 4.2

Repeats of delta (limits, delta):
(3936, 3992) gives 3.4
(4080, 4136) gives 4.3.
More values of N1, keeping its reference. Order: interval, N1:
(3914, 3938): 2.95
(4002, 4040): 1.73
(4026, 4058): 1.85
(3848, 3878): 1.88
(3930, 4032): 2.16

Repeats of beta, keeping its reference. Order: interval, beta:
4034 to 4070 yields 4039.0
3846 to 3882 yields 3853.0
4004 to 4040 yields 4012.0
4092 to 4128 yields 4093.0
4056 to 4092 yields 4090.0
